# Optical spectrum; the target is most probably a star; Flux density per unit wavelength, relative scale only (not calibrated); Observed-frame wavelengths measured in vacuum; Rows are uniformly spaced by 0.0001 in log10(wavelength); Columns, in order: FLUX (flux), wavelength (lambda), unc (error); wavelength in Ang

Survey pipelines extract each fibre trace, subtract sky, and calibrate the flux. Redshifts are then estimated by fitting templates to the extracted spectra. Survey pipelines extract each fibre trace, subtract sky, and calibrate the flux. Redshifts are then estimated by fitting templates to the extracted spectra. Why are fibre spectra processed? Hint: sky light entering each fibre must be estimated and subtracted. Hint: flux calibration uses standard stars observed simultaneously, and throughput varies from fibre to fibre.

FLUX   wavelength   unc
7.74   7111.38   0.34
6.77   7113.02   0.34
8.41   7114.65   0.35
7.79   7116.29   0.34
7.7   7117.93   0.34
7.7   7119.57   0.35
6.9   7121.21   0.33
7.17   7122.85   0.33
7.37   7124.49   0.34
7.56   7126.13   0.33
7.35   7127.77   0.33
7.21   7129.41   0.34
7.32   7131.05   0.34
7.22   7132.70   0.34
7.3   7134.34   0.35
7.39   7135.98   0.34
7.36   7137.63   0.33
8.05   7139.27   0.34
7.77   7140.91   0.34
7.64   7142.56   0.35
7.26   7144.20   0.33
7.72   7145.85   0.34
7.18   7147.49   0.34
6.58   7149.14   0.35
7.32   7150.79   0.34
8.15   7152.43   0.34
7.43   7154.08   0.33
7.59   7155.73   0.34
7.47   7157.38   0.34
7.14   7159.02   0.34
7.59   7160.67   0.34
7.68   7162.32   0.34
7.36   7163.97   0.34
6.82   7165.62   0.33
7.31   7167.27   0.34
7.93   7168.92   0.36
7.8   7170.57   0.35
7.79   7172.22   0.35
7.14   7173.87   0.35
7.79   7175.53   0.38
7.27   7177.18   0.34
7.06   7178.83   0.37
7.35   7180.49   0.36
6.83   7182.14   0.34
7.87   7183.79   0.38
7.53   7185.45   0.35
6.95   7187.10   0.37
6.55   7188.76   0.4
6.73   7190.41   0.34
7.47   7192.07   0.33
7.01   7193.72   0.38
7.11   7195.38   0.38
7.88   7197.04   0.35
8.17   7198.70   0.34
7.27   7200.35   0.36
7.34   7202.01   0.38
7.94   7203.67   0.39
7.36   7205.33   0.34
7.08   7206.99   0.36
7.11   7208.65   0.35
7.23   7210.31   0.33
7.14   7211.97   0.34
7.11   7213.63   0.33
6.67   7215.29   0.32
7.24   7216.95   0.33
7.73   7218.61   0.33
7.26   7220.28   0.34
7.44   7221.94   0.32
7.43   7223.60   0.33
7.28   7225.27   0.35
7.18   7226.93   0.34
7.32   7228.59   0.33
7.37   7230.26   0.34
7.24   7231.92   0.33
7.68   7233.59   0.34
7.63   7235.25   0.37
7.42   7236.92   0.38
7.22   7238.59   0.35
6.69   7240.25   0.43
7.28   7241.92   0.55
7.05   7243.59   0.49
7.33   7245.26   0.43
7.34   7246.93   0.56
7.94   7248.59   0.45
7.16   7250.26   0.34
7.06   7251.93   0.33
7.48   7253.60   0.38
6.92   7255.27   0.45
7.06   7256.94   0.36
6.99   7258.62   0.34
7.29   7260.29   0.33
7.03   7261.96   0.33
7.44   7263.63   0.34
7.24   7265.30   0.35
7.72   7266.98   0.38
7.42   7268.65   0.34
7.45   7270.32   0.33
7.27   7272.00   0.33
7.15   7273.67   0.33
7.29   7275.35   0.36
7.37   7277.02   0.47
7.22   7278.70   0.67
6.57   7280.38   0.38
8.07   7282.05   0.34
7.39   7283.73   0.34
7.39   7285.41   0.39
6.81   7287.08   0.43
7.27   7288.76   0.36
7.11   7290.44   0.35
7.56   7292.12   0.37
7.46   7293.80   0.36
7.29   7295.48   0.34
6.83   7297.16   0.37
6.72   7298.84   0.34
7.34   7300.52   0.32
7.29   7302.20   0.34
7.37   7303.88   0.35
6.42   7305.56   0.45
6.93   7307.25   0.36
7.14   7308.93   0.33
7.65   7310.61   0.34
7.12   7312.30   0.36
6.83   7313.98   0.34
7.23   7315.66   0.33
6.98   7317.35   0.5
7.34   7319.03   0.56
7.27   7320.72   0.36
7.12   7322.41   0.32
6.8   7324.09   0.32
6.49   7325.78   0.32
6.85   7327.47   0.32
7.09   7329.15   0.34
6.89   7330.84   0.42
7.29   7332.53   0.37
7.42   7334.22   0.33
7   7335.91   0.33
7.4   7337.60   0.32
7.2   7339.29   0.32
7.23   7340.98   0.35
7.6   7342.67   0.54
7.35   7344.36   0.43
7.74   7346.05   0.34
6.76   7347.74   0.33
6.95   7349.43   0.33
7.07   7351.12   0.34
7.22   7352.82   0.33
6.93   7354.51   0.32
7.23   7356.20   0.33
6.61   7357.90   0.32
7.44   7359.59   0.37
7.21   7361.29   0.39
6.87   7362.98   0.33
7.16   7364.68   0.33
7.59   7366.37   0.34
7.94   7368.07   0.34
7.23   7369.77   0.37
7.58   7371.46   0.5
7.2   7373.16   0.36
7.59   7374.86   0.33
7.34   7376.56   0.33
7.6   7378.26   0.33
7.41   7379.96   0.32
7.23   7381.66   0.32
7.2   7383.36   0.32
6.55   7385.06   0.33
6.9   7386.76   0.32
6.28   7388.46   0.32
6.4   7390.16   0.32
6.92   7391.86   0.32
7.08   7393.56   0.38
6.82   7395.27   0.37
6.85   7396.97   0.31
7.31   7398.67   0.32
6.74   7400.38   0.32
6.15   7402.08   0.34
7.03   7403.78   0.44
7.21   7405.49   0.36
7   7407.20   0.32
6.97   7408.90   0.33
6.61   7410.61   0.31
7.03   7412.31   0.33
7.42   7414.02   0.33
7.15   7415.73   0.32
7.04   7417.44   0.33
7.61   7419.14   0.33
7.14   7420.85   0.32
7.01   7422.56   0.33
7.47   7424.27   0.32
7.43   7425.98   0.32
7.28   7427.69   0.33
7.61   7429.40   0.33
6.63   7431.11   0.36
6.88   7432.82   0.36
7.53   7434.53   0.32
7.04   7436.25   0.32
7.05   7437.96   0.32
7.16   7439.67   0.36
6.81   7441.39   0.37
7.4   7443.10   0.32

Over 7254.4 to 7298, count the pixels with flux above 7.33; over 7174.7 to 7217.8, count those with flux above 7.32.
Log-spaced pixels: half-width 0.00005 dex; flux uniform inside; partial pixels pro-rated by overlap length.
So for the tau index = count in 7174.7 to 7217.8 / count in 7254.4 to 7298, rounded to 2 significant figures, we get 1.0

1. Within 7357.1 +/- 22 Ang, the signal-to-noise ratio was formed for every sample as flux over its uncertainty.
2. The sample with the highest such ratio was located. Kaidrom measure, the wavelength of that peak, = 7368.07 Ang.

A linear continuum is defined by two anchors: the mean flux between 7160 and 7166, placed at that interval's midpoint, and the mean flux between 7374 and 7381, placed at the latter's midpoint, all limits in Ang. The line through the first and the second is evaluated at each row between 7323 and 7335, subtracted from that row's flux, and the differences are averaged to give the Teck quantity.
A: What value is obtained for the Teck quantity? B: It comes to -0.48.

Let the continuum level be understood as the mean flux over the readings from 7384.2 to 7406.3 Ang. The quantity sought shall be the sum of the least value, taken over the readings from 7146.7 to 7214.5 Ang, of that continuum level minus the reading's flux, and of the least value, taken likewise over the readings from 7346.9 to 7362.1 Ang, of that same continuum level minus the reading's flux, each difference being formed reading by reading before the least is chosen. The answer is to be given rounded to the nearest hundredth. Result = -2.03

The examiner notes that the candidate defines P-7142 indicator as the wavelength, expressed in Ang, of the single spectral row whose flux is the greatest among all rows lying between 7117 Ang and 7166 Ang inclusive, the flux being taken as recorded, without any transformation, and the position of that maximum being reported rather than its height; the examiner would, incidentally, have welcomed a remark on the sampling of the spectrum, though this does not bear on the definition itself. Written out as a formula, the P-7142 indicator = 7152.43 Ang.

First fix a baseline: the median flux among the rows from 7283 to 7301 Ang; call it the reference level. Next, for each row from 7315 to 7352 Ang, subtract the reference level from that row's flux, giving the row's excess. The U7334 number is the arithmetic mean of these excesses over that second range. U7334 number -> -0.15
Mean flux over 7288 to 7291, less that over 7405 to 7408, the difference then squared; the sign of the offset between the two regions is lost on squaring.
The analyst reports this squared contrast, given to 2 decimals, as 0.01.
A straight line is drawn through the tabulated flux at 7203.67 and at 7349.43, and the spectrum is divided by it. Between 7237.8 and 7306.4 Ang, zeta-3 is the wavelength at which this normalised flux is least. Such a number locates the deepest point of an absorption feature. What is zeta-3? 7240.25 Ang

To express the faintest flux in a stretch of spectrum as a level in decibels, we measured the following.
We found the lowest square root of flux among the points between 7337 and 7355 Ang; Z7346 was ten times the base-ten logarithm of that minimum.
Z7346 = 4.15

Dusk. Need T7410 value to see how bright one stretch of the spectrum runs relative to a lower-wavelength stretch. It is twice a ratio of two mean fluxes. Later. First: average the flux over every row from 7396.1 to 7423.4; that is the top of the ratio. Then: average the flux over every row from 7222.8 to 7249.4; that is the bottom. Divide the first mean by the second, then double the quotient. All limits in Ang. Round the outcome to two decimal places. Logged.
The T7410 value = 1.91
